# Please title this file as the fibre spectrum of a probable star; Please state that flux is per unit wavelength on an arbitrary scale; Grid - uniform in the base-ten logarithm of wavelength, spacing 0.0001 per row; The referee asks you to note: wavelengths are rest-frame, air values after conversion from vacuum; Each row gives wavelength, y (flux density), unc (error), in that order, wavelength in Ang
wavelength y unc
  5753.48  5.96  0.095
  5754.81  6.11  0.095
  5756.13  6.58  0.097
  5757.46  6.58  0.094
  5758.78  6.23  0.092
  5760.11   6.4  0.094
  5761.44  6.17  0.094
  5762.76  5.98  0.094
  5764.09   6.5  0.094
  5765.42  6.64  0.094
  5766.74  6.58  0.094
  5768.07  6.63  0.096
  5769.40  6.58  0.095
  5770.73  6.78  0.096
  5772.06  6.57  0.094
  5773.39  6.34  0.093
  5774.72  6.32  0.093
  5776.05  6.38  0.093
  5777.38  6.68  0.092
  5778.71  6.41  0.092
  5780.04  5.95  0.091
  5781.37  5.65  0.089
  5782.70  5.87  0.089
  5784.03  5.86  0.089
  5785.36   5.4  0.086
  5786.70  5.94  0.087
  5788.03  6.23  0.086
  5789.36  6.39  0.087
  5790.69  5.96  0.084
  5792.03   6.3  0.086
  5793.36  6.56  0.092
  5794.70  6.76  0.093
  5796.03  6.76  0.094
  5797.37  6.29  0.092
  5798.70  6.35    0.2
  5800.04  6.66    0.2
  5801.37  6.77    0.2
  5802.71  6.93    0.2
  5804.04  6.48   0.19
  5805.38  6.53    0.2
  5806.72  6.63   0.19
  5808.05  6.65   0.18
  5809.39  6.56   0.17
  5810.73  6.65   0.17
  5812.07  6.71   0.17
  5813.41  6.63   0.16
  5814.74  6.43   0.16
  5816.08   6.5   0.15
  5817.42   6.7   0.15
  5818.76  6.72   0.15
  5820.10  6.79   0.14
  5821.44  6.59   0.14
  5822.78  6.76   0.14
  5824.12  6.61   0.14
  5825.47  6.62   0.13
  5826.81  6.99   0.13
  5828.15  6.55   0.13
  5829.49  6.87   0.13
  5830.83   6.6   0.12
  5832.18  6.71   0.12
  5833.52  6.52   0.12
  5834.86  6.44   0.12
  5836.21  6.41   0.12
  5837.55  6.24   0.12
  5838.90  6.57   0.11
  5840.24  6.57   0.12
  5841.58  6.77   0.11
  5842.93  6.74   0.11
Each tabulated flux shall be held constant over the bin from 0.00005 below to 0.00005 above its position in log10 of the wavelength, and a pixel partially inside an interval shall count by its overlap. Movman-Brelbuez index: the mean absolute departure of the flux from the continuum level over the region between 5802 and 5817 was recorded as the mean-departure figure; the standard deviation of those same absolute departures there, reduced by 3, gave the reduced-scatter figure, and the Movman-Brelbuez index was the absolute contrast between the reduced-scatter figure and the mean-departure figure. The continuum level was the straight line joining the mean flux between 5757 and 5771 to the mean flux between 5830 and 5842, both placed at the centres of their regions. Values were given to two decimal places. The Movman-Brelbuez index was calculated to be 3.01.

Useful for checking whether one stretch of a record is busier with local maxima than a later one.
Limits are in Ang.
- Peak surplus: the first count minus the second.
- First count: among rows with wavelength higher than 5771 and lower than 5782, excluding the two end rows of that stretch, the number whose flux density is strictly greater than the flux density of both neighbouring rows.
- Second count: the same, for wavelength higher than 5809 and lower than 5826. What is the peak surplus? -2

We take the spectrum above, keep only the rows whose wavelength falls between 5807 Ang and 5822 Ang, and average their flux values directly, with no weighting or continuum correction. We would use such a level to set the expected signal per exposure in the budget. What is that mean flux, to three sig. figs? 6.63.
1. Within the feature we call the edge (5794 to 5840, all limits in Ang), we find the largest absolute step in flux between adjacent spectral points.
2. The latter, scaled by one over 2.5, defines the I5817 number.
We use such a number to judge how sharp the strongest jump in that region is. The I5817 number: 0.188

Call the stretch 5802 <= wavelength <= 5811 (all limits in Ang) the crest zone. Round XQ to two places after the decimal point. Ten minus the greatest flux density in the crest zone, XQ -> 3.07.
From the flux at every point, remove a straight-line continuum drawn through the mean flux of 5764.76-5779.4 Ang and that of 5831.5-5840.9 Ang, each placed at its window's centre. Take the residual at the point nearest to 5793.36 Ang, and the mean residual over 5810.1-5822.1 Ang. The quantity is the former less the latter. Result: -0.1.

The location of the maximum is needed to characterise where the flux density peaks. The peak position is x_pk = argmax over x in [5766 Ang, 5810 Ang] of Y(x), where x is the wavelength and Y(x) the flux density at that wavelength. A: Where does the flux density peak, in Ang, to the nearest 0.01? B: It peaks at 5802.71 Ang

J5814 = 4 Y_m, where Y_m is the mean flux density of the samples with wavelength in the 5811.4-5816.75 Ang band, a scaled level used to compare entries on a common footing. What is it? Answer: 26.3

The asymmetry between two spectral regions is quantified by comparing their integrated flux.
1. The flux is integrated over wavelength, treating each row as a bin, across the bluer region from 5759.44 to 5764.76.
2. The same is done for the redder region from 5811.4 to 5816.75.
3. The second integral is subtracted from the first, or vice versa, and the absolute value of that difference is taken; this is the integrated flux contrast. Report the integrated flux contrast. 1.9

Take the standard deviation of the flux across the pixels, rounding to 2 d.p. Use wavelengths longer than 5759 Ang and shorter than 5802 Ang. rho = 0.35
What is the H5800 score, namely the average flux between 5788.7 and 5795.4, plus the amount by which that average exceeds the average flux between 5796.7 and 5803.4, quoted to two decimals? 6.19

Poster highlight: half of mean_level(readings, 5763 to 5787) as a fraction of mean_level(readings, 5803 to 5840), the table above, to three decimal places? 0.475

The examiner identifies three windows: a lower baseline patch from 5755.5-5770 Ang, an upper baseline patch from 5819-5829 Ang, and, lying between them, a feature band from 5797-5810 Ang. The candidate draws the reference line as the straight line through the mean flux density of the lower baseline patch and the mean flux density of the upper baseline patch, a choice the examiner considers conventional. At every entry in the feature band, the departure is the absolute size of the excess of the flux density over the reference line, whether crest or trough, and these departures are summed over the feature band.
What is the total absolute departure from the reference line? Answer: 1.4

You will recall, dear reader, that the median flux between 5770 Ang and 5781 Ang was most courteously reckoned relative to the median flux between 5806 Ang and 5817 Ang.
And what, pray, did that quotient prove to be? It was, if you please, 0.965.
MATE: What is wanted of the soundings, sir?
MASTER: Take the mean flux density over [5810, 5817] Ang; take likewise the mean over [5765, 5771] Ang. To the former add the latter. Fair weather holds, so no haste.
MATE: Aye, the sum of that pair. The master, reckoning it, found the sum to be 13.23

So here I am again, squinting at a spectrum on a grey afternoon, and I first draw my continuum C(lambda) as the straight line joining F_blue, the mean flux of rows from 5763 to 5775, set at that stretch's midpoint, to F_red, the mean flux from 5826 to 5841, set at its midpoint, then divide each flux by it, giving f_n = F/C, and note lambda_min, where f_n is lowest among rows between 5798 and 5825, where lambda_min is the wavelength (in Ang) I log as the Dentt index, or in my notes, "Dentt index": 5798.70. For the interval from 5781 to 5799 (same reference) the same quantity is 5785.36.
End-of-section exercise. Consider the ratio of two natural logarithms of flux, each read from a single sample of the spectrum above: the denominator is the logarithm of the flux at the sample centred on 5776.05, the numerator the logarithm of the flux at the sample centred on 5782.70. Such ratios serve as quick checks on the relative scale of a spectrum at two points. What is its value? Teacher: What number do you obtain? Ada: 0.96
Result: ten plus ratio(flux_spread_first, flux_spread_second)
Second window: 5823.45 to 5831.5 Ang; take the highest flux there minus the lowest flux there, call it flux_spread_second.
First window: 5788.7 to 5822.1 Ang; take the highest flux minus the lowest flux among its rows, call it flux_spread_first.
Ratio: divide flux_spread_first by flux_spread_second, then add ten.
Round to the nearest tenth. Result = 12.2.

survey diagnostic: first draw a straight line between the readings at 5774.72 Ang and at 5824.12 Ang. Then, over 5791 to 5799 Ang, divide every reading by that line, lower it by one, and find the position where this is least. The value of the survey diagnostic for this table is 5797.37 Ang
